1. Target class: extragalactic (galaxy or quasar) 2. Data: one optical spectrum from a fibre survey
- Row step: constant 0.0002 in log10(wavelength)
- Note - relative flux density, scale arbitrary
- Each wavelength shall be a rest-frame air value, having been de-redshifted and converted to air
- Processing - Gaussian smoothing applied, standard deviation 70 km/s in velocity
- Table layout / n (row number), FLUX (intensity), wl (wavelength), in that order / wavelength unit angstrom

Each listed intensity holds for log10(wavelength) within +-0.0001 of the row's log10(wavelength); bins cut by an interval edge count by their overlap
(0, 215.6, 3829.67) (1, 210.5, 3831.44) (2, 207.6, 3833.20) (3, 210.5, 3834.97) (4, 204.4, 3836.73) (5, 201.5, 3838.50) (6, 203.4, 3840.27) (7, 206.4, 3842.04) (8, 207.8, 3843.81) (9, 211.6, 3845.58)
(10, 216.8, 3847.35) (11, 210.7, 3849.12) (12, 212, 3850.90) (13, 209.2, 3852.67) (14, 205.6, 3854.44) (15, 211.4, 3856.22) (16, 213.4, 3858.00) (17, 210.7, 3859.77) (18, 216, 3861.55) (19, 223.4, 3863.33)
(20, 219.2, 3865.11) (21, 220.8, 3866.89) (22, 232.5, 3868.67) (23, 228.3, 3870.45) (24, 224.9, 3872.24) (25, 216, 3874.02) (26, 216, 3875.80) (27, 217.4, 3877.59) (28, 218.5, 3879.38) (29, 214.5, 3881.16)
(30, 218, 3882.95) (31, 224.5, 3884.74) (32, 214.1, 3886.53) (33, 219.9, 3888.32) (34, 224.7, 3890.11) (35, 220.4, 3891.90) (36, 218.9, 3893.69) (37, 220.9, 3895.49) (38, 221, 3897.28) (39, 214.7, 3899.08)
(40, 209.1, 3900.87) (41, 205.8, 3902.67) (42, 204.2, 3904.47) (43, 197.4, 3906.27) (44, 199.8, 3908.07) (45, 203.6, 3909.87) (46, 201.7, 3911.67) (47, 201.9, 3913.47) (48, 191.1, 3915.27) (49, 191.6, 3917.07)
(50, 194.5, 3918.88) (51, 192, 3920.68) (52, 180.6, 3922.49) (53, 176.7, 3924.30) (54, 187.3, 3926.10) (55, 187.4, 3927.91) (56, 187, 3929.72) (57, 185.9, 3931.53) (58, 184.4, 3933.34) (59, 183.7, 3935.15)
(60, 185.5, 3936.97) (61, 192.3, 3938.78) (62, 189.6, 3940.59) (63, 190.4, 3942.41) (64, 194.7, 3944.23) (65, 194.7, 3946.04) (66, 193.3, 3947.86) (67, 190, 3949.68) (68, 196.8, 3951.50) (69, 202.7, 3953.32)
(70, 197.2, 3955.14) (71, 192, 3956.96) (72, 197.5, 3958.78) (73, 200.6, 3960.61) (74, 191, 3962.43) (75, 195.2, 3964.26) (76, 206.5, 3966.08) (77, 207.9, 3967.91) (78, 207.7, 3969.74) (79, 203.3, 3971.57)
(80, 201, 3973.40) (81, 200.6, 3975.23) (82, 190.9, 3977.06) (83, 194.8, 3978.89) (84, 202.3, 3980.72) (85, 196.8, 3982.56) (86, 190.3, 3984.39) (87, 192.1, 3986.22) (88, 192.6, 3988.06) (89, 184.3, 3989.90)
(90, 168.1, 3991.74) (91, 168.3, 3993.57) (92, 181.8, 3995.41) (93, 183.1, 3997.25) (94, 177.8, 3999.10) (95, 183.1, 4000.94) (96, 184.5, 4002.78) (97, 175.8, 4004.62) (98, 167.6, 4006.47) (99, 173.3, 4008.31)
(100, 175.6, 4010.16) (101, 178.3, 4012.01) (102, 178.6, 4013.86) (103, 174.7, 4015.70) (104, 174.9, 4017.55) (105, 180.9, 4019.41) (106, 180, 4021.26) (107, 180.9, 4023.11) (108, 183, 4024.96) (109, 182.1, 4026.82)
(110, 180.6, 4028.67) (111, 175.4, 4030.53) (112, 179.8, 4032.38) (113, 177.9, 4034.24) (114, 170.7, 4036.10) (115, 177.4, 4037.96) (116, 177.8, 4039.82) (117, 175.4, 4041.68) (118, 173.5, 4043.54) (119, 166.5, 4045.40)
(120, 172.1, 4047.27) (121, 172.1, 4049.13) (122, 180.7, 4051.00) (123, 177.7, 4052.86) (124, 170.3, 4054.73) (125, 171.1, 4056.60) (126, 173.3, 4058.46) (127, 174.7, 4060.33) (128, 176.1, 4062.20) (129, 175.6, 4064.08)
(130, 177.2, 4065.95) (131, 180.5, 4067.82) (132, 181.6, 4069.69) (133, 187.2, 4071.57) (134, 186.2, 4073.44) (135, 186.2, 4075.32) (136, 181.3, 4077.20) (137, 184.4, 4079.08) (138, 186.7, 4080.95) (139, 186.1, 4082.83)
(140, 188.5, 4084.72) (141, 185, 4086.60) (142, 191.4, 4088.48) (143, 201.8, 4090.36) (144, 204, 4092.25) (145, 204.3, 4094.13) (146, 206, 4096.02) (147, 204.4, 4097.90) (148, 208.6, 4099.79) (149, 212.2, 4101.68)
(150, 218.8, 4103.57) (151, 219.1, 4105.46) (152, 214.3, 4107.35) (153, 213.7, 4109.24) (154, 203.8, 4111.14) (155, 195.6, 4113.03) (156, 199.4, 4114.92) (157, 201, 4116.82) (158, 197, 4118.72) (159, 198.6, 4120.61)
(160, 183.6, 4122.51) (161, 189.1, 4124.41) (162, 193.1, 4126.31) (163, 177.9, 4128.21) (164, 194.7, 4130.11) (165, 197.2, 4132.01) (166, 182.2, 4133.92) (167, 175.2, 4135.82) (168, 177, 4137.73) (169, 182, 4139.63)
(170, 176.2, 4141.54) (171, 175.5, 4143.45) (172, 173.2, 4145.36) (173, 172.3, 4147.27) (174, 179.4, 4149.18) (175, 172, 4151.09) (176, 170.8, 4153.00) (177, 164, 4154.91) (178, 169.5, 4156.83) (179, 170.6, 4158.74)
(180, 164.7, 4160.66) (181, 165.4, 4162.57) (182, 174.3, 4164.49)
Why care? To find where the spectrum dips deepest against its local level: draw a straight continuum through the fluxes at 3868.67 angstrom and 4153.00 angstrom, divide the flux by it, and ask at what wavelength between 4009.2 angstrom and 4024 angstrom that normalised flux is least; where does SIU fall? 4010.16 angstrom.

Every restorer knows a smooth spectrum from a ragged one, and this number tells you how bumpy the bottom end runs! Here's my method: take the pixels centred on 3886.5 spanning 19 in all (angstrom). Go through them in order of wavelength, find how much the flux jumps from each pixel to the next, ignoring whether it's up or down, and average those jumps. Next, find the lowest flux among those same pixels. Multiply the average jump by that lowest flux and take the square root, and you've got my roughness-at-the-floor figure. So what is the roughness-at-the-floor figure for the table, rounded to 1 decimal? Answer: 30.7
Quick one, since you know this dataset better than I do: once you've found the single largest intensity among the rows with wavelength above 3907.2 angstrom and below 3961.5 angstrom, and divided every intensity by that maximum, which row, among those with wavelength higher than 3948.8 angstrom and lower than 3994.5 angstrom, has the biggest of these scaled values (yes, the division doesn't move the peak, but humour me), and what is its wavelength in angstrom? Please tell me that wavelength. 3967.91 angstrom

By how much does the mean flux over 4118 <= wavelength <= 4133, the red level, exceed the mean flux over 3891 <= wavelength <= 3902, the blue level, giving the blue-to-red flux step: -26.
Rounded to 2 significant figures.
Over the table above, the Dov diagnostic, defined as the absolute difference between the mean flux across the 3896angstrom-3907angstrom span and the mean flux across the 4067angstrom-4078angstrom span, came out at 25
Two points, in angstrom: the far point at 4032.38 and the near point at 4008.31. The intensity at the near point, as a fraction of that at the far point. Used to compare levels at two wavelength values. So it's 0.96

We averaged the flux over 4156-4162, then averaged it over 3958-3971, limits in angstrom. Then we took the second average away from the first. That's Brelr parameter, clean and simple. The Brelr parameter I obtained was -33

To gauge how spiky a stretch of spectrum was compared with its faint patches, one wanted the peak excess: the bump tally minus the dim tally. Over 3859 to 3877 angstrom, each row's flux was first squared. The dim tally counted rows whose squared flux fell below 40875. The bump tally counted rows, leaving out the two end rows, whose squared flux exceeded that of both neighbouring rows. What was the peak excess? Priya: 2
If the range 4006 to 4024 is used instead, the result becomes -8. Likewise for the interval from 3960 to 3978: -5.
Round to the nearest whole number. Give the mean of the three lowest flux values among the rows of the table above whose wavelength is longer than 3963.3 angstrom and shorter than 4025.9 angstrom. 168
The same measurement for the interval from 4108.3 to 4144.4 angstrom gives 176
